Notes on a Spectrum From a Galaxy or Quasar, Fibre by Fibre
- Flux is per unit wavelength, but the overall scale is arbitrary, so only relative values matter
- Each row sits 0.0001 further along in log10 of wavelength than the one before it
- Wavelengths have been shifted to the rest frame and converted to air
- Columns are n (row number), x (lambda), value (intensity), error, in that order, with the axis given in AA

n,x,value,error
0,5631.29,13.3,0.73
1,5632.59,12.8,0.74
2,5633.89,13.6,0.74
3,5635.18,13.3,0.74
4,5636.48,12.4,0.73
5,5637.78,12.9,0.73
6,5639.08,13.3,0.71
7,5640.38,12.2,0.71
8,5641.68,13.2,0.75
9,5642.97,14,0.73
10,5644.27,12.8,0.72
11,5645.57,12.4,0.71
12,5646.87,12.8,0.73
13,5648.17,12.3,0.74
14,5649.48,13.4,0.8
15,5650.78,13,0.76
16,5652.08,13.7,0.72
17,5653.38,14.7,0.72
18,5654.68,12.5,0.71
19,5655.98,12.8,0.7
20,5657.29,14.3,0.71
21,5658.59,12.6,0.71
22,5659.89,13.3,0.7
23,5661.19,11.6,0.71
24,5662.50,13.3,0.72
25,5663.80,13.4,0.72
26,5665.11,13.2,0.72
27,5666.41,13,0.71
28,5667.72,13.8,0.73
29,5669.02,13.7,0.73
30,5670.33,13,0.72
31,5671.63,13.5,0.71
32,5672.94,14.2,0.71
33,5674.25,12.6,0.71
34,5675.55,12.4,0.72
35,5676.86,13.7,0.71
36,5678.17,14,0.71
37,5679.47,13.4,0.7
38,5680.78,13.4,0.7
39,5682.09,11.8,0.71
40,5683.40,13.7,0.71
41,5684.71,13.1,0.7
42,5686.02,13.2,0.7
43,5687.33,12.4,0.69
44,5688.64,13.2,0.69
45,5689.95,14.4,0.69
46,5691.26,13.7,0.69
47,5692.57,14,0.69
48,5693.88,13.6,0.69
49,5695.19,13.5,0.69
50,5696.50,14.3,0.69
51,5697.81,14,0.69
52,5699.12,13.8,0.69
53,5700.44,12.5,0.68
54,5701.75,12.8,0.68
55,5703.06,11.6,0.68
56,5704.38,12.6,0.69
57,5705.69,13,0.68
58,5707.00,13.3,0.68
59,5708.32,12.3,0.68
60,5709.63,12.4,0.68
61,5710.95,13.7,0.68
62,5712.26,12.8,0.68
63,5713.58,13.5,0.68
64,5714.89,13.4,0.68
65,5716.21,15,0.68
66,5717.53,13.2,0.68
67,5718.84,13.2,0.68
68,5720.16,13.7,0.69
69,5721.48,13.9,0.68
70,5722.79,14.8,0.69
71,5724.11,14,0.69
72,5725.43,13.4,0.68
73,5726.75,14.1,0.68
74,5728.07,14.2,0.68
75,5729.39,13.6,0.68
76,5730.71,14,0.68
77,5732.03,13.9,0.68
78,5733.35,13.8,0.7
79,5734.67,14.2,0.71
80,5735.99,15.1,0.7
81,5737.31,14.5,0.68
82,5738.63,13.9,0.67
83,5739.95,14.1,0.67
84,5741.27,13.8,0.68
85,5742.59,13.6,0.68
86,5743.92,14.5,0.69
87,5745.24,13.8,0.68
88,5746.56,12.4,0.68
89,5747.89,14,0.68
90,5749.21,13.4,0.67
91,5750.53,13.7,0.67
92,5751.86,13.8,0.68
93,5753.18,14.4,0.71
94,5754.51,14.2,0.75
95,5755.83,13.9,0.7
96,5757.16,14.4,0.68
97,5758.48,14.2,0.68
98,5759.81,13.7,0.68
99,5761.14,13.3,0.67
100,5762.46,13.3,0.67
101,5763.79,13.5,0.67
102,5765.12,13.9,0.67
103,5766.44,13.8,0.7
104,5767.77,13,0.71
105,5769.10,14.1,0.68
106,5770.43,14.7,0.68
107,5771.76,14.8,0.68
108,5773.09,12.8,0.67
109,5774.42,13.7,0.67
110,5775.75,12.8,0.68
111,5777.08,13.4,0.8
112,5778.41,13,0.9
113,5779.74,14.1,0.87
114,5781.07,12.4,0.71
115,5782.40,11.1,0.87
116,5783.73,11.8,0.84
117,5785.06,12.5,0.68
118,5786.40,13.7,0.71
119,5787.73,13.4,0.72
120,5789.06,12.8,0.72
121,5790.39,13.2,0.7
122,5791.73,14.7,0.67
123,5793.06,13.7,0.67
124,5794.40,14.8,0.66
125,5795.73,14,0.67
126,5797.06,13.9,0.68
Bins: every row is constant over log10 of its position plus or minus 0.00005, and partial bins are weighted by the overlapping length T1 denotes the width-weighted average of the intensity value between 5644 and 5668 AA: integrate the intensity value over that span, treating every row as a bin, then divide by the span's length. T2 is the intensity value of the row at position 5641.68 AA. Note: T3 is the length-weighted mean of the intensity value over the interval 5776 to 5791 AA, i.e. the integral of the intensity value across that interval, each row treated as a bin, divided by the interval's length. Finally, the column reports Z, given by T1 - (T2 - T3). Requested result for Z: 12.7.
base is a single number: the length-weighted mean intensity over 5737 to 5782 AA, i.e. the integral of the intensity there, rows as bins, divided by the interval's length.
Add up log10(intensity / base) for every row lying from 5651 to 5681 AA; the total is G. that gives -0.31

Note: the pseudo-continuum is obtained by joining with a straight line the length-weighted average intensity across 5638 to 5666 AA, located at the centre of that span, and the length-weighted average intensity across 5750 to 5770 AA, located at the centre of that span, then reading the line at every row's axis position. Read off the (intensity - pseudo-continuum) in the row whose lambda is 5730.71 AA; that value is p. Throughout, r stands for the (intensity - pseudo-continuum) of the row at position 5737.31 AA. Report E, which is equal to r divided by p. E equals 2.2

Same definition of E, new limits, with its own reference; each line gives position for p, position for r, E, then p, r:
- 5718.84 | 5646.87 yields 0.7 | -0.3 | -0.25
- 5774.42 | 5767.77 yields 4.0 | -0.2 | -0.87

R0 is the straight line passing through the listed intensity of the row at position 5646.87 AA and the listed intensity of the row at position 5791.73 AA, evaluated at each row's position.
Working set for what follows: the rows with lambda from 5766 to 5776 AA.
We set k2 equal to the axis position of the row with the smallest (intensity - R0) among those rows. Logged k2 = 5775.75 AA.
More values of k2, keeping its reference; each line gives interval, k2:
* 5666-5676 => 5675.55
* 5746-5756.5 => 5746.56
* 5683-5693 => 5687.33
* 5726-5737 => 5729.39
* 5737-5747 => 5746.56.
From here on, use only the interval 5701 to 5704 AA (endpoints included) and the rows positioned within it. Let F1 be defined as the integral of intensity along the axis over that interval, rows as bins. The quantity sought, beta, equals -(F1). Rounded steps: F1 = 37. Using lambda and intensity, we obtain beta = -37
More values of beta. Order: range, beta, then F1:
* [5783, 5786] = -37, 37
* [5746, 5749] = -40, 40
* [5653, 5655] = -27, 27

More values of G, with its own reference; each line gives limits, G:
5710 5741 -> 0.14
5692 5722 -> -0.31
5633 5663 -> -0.50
